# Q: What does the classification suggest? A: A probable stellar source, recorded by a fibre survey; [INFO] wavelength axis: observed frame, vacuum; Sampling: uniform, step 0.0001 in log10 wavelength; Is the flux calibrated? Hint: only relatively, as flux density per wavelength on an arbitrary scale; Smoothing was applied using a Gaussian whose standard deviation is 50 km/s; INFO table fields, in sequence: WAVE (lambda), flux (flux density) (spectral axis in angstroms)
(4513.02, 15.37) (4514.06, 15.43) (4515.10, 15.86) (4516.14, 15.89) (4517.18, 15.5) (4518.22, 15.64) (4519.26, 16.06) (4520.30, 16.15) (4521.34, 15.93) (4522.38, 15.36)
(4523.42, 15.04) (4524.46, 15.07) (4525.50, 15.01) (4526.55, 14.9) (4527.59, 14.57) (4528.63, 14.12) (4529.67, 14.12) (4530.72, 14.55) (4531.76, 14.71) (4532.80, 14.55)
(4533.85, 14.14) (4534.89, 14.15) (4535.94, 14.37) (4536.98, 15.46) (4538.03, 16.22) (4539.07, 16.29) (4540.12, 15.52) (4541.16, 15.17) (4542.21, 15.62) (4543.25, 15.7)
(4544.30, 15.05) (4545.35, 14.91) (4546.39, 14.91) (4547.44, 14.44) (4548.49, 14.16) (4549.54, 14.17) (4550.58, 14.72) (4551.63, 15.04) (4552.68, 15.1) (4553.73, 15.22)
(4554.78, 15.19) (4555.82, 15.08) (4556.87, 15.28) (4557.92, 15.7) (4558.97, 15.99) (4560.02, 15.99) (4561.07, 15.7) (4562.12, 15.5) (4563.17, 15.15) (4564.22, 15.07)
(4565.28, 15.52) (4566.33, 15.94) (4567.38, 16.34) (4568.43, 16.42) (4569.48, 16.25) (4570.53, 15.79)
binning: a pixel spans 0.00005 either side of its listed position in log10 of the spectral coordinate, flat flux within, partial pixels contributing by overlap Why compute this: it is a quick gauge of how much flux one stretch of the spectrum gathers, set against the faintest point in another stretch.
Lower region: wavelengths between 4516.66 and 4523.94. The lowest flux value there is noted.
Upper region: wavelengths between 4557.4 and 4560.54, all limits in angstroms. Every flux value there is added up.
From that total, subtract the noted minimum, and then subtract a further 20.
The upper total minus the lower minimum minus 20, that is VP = 13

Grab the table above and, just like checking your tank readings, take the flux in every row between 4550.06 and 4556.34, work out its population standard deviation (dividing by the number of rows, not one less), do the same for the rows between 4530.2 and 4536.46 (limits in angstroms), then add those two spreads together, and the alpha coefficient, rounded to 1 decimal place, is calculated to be 0.4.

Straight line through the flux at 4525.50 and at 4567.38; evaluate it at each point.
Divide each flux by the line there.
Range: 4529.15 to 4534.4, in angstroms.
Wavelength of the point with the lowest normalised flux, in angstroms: 4533.85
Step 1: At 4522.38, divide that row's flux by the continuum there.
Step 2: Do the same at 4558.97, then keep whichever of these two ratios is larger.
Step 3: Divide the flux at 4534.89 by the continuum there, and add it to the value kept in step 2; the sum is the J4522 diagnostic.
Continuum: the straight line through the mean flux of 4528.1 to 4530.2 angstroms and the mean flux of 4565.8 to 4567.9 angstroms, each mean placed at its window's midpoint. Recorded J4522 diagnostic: 2.10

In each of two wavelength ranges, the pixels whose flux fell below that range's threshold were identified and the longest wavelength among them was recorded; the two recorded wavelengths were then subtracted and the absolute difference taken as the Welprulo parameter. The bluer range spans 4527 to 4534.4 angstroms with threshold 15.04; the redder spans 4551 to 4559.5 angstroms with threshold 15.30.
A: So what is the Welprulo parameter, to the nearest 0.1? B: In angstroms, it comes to 23.0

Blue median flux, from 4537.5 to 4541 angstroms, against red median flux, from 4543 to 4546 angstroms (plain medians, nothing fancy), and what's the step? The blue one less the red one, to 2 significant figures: 1.2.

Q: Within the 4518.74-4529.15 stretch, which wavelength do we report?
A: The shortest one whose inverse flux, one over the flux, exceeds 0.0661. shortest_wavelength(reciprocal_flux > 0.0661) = 4523.42 angstroms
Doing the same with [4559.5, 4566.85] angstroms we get 4564.22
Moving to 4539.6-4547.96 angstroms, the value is 4544.30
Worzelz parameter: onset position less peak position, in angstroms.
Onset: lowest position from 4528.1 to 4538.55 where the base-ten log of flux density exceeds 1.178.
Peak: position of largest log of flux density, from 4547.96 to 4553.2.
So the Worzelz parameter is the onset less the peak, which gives -15.7 angstroms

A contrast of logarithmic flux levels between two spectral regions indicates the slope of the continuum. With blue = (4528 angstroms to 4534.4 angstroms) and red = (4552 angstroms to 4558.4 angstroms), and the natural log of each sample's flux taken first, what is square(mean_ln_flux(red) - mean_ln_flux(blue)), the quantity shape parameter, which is 0.004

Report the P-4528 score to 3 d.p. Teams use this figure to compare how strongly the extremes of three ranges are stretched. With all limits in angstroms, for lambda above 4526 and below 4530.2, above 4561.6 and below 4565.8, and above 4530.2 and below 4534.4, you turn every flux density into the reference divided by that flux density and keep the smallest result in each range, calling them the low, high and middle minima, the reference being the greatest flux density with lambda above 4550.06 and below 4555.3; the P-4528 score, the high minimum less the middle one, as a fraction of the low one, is -0.053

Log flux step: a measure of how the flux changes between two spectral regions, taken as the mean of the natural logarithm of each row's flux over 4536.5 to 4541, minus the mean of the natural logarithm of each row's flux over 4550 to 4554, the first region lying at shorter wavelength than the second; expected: 0.05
